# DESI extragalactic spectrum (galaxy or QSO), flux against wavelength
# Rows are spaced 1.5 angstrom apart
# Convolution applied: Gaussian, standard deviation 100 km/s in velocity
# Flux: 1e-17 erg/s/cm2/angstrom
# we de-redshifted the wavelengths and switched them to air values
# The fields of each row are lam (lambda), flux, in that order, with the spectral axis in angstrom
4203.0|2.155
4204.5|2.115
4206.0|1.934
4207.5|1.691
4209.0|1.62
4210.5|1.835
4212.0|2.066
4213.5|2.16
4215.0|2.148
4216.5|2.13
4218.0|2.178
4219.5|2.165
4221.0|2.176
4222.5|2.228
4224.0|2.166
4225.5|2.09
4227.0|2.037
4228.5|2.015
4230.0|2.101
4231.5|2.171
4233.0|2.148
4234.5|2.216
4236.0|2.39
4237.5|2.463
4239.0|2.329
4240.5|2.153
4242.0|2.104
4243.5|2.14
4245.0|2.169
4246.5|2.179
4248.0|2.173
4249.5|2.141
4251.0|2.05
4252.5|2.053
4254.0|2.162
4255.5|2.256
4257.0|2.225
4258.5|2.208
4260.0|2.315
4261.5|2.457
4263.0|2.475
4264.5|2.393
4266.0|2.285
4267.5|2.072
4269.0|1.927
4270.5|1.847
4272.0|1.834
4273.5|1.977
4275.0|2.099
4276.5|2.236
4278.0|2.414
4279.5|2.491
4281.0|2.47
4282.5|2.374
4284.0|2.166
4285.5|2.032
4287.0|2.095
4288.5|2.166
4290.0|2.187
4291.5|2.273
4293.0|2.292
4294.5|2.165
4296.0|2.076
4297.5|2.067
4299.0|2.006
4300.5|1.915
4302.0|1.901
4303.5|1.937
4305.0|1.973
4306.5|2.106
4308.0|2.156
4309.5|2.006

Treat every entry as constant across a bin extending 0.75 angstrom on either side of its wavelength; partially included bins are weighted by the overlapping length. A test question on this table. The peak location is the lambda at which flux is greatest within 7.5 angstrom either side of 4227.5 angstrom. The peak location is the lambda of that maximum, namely 4222.5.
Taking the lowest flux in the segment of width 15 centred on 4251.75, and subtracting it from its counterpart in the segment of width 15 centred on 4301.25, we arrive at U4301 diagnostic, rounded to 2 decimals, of -0.15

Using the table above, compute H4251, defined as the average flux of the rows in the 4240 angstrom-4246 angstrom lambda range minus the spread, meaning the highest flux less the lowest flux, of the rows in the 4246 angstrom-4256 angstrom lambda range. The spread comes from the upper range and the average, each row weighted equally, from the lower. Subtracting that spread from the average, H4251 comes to 1.94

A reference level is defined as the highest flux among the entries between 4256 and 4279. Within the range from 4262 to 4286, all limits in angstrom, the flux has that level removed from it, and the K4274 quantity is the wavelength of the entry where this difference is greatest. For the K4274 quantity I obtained 4279.5 angstrom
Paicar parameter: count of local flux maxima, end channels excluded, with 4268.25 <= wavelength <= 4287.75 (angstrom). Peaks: 1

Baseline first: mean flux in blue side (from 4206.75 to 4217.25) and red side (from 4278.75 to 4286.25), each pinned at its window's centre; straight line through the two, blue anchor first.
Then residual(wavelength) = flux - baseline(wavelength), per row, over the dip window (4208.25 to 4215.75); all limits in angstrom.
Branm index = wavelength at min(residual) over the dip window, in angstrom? 4209.0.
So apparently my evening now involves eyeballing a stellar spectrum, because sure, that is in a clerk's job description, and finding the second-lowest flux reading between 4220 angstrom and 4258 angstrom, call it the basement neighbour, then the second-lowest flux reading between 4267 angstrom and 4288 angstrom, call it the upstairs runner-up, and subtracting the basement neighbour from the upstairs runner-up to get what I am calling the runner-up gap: -0.19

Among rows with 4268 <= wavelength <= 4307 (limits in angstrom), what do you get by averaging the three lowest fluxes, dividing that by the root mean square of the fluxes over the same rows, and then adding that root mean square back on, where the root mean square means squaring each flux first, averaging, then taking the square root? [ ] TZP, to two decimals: 3.00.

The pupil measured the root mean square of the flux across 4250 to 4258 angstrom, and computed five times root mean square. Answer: 10.8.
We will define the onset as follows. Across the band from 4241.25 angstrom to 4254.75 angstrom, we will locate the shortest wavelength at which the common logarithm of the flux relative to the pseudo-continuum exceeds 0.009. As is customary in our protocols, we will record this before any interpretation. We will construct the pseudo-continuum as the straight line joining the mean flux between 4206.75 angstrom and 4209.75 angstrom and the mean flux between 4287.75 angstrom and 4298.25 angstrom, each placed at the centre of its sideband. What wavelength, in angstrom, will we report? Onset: 4242.0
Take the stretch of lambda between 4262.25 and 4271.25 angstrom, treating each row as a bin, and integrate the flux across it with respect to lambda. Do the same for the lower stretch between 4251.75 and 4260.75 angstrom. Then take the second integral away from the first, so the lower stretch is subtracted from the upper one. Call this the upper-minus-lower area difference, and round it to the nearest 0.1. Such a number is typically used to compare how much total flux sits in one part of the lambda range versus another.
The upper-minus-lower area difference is -0.3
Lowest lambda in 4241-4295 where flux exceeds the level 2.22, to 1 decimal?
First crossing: 4255.5 angstrom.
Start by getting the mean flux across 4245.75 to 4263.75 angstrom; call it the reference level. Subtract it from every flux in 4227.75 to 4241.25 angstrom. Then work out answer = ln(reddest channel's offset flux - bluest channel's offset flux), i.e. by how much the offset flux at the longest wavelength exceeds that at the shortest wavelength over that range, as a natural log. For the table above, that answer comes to -2.0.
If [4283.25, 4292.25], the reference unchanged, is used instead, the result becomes -2.2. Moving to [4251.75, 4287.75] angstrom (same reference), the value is -3.2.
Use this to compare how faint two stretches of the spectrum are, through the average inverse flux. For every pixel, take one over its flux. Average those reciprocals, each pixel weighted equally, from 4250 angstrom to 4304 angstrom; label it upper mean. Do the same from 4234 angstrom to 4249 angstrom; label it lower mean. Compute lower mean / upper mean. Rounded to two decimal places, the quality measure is 0.97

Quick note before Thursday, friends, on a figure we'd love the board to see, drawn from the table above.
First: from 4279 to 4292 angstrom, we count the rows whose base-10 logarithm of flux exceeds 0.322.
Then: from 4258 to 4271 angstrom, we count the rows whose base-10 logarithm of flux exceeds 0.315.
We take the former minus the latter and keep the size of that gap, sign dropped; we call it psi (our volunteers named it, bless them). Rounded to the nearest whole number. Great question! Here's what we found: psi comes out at 0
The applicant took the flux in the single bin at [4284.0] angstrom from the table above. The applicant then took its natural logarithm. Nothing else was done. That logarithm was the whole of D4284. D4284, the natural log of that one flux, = 0.77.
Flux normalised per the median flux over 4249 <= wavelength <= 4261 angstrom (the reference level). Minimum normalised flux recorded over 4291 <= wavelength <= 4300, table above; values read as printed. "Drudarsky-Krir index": 0.92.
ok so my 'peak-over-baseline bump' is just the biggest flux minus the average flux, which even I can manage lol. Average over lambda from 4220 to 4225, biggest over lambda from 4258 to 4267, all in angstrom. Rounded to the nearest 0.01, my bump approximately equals 0.29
